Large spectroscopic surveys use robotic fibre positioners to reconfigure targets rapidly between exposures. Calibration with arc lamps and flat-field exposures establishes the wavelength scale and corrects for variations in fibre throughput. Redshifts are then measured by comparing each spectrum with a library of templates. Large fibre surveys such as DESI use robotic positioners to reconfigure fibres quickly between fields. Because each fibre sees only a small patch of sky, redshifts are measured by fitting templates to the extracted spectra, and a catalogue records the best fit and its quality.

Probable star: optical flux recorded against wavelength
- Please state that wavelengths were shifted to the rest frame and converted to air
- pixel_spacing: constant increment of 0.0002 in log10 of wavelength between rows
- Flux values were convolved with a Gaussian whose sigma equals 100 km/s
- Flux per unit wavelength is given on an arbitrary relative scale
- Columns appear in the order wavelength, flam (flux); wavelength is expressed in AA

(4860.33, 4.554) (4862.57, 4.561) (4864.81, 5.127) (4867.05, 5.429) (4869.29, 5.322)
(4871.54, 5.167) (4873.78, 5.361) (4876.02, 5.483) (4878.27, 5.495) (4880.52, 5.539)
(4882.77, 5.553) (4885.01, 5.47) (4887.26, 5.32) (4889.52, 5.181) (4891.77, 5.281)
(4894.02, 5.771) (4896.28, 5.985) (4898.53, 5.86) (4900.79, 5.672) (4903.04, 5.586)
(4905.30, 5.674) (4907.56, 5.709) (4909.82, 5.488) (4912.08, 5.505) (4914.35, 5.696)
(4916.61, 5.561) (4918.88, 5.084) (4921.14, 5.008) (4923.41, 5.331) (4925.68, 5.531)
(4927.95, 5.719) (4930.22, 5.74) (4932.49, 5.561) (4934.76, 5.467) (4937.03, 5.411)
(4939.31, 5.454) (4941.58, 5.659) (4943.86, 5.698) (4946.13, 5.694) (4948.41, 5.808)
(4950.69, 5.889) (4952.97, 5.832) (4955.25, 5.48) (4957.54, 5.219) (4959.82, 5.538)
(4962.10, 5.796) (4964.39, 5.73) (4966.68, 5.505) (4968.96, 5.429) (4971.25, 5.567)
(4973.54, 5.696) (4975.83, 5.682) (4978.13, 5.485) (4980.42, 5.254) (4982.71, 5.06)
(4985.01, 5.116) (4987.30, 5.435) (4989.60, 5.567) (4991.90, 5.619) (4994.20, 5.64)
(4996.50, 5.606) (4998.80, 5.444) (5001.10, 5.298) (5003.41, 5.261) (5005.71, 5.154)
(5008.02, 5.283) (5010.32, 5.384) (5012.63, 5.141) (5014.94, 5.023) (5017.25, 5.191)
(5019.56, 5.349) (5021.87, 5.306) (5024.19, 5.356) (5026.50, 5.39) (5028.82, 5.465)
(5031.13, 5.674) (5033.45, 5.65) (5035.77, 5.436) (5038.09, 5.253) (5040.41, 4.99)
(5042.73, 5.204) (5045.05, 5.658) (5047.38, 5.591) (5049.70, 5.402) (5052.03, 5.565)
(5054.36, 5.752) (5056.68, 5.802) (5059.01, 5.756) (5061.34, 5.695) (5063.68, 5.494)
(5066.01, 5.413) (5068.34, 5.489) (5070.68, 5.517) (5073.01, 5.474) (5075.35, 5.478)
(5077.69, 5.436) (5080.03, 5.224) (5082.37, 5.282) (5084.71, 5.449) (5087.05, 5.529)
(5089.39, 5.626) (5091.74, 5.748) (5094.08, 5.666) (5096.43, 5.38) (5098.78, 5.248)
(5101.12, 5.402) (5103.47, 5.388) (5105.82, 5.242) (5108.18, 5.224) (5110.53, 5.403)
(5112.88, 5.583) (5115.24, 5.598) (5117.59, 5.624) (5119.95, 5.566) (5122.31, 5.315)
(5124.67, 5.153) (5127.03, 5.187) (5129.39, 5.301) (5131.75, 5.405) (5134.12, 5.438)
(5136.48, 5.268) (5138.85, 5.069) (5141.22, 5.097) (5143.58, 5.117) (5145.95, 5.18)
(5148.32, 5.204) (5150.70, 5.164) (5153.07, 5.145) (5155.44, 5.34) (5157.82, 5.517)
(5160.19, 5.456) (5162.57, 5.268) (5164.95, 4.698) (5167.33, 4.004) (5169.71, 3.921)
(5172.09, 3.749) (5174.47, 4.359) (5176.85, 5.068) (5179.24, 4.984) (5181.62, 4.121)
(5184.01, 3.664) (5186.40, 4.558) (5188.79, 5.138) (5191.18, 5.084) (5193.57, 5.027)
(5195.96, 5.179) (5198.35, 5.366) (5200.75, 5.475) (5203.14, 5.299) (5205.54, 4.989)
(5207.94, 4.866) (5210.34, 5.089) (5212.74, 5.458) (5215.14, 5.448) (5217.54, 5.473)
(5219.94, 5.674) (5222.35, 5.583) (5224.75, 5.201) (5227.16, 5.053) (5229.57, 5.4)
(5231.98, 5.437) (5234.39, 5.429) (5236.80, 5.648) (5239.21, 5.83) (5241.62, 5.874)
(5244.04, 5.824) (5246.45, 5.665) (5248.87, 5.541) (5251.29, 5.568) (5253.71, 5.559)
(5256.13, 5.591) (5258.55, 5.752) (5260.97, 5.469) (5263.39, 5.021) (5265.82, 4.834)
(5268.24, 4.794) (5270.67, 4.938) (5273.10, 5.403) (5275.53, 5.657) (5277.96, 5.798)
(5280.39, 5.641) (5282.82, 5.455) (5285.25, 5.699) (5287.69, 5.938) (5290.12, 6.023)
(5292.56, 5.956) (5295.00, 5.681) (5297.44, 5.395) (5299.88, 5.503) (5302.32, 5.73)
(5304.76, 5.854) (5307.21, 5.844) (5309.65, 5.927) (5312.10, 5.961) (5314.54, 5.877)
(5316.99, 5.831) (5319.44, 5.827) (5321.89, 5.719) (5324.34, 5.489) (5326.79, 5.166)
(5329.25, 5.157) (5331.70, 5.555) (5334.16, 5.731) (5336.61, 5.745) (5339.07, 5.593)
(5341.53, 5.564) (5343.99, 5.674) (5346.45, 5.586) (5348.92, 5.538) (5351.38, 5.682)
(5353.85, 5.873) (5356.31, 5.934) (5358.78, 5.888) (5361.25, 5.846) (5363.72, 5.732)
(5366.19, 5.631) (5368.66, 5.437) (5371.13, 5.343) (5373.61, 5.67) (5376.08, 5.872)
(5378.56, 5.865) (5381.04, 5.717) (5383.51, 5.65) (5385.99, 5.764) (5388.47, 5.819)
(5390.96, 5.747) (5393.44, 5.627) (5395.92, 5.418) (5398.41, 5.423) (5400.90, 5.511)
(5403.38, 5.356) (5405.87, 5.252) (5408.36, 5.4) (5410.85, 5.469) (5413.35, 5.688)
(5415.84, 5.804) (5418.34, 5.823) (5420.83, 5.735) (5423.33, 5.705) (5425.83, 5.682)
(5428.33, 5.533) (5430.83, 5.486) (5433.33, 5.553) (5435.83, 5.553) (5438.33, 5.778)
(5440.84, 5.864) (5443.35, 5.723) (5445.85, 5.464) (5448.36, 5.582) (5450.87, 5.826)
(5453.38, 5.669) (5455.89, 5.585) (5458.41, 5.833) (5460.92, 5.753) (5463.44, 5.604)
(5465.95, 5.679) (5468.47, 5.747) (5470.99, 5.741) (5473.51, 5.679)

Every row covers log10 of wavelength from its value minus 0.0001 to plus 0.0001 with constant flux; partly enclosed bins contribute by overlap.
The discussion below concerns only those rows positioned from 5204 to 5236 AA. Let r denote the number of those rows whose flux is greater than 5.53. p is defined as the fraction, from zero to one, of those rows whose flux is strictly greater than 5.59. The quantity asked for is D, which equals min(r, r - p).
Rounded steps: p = 0.08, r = 2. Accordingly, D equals 1.9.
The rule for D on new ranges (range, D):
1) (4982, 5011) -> 3.8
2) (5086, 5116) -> 4.7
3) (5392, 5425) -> 5.5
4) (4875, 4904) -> 6.7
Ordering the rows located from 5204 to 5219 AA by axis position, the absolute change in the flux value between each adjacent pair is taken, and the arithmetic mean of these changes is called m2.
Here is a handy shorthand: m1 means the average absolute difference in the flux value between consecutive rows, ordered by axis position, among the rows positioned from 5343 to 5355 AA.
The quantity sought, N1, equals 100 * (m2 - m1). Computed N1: 3.2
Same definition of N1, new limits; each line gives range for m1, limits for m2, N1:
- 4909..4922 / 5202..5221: 0.1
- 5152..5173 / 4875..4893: -19.0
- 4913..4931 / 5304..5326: -12.8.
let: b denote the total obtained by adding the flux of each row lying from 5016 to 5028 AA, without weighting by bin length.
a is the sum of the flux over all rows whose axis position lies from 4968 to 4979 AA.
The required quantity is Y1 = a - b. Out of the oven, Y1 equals 1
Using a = 27.9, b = 26.6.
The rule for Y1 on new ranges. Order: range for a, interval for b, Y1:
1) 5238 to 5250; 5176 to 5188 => 6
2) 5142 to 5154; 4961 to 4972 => -2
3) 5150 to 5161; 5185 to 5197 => 2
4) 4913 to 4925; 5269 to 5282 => -1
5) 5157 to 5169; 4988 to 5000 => -3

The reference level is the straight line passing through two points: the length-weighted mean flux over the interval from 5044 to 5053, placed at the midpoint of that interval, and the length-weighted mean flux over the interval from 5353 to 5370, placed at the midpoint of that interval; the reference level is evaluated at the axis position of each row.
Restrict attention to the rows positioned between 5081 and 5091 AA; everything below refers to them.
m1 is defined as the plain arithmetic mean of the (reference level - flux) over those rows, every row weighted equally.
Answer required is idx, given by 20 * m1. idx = 2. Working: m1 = 0.1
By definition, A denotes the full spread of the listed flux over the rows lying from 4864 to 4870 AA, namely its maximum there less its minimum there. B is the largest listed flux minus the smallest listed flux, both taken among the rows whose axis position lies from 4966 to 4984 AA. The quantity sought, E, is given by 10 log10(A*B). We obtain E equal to -7.2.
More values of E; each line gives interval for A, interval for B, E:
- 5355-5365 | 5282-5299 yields -9.0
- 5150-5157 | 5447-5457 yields -13.2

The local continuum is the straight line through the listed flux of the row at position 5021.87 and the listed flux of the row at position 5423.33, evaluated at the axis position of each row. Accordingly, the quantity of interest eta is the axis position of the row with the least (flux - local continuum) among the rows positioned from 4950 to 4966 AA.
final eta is 4957.54 AA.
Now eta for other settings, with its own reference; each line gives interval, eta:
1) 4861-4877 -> 4862.57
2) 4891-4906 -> 4891.77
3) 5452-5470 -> 5455.89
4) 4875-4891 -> 4889.52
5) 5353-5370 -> 5368.66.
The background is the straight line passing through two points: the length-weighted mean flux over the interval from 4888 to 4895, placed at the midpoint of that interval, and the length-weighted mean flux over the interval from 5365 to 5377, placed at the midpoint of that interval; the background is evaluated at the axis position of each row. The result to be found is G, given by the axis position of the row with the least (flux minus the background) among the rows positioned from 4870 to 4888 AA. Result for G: 4871.54 AA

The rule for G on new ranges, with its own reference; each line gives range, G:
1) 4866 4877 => 4871.54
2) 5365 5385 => 5371.13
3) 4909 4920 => 4918.88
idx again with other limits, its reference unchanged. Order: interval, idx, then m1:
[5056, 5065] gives -3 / -0.1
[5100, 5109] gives 5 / 0.3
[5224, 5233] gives 8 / 0.4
